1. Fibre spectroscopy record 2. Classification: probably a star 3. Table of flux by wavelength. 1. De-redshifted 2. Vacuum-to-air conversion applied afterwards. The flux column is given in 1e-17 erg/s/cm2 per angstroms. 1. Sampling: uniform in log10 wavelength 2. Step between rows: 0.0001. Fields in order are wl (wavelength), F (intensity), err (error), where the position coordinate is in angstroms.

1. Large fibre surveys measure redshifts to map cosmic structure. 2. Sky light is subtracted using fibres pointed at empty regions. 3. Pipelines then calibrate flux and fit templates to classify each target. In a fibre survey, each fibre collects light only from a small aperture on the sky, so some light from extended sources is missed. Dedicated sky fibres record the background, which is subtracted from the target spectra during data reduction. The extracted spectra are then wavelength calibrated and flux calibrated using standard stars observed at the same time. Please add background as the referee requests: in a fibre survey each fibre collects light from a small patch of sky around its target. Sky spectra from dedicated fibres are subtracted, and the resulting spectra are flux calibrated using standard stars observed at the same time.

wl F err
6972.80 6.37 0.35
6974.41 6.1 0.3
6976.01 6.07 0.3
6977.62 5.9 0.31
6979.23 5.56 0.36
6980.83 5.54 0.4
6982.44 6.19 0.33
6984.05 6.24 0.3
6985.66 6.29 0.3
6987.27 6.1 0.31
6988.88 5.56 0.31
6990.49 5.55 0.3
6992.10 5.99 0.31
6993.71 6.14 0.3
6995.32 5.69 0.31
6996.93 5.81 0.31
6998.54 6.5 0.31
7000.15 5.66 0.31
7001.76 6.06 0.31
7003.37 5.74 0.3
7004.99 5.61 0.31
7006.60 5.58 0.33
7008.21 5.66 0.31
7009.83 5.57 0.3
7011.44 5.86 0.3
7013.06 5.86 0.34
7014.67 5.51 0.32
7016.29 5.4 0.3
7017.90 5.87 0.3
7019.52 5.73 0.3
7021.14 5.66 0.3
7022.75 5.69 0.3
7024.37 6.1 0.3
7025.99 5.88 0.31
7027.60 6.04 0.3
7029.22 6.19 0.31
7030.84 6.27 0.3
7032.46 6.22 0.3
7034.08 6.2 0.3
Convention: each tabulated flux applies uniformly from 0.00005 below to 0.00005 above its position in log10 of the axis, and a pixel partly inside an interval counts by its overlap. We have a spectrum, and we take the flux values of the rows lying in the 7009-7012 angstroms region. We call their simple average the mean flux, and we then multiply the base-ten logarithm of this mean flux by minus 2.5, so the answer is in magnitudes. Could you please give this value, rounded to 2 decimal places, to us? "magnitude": -1.89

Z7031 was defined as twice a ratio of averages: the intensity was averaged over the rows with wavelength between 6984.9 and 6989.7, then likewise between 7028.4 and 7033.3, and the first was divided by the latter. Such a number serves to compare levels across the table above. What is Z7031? 1.92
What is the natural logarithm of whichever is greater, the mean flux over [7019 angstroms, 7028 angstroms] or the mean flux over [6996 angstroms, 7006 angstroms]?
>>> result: 1.77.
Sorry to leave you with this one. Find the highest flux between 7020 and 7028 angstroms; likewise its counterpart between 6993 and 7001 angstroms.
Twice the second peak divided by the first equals 2.13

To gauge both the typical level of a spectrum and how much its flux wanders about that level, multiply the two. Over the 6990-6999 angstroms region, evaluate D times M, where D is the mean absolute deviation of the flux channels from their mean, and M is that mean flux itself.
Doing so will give 1.6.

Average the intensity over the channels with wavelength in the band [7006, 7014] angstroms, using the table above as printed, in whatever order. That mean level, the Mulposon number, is 5.71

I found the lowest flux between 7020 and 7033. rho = 5.66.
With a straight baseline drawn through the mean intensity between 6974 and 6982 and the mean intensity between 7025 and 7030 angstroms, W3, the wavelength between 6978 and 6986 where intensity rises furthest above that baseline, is 6985.66 angstroms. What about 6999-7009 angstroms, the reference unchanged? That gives 7001.76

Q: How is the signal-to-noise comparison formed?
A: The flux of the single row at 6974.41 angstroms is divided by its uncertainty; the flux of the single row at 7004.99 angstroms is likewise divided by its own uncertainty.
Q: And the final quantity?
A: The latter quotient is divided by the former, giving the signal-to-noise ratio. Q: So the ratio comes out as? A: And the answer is 0.89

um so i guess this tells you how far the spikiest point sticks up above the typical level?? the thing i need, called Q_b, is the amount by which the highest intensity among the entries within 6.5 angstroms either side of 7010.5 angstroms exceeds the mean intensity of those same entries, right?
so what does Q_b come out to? 0.229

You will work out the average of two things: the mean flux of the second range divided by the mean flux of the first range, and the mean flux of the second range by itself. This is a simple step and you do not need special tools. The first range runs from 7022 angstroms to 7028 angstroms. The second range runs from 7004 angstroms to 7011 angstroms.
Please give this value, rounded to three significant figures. 3.28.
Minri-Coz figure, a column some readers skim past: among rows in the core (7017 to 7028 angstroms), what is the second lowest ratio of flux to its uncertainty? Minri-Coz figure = 19.0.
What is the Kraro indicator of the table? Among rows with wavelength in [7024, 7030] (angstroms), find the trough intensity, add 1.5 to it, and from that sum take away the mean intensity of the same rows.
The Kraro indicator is 1.33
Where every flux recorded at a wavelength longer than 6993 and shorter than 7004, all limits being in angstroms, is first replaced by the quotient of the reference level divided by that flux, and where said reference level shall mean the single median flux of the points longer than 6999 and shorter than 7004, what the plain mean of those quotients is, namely 0.97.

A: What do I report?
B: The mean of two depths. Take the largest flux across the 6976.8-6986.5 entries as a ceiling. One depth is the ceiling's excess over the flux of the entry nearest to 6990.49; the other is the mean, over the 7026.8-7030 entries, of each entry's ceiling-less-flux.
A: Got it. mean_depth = 0.46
